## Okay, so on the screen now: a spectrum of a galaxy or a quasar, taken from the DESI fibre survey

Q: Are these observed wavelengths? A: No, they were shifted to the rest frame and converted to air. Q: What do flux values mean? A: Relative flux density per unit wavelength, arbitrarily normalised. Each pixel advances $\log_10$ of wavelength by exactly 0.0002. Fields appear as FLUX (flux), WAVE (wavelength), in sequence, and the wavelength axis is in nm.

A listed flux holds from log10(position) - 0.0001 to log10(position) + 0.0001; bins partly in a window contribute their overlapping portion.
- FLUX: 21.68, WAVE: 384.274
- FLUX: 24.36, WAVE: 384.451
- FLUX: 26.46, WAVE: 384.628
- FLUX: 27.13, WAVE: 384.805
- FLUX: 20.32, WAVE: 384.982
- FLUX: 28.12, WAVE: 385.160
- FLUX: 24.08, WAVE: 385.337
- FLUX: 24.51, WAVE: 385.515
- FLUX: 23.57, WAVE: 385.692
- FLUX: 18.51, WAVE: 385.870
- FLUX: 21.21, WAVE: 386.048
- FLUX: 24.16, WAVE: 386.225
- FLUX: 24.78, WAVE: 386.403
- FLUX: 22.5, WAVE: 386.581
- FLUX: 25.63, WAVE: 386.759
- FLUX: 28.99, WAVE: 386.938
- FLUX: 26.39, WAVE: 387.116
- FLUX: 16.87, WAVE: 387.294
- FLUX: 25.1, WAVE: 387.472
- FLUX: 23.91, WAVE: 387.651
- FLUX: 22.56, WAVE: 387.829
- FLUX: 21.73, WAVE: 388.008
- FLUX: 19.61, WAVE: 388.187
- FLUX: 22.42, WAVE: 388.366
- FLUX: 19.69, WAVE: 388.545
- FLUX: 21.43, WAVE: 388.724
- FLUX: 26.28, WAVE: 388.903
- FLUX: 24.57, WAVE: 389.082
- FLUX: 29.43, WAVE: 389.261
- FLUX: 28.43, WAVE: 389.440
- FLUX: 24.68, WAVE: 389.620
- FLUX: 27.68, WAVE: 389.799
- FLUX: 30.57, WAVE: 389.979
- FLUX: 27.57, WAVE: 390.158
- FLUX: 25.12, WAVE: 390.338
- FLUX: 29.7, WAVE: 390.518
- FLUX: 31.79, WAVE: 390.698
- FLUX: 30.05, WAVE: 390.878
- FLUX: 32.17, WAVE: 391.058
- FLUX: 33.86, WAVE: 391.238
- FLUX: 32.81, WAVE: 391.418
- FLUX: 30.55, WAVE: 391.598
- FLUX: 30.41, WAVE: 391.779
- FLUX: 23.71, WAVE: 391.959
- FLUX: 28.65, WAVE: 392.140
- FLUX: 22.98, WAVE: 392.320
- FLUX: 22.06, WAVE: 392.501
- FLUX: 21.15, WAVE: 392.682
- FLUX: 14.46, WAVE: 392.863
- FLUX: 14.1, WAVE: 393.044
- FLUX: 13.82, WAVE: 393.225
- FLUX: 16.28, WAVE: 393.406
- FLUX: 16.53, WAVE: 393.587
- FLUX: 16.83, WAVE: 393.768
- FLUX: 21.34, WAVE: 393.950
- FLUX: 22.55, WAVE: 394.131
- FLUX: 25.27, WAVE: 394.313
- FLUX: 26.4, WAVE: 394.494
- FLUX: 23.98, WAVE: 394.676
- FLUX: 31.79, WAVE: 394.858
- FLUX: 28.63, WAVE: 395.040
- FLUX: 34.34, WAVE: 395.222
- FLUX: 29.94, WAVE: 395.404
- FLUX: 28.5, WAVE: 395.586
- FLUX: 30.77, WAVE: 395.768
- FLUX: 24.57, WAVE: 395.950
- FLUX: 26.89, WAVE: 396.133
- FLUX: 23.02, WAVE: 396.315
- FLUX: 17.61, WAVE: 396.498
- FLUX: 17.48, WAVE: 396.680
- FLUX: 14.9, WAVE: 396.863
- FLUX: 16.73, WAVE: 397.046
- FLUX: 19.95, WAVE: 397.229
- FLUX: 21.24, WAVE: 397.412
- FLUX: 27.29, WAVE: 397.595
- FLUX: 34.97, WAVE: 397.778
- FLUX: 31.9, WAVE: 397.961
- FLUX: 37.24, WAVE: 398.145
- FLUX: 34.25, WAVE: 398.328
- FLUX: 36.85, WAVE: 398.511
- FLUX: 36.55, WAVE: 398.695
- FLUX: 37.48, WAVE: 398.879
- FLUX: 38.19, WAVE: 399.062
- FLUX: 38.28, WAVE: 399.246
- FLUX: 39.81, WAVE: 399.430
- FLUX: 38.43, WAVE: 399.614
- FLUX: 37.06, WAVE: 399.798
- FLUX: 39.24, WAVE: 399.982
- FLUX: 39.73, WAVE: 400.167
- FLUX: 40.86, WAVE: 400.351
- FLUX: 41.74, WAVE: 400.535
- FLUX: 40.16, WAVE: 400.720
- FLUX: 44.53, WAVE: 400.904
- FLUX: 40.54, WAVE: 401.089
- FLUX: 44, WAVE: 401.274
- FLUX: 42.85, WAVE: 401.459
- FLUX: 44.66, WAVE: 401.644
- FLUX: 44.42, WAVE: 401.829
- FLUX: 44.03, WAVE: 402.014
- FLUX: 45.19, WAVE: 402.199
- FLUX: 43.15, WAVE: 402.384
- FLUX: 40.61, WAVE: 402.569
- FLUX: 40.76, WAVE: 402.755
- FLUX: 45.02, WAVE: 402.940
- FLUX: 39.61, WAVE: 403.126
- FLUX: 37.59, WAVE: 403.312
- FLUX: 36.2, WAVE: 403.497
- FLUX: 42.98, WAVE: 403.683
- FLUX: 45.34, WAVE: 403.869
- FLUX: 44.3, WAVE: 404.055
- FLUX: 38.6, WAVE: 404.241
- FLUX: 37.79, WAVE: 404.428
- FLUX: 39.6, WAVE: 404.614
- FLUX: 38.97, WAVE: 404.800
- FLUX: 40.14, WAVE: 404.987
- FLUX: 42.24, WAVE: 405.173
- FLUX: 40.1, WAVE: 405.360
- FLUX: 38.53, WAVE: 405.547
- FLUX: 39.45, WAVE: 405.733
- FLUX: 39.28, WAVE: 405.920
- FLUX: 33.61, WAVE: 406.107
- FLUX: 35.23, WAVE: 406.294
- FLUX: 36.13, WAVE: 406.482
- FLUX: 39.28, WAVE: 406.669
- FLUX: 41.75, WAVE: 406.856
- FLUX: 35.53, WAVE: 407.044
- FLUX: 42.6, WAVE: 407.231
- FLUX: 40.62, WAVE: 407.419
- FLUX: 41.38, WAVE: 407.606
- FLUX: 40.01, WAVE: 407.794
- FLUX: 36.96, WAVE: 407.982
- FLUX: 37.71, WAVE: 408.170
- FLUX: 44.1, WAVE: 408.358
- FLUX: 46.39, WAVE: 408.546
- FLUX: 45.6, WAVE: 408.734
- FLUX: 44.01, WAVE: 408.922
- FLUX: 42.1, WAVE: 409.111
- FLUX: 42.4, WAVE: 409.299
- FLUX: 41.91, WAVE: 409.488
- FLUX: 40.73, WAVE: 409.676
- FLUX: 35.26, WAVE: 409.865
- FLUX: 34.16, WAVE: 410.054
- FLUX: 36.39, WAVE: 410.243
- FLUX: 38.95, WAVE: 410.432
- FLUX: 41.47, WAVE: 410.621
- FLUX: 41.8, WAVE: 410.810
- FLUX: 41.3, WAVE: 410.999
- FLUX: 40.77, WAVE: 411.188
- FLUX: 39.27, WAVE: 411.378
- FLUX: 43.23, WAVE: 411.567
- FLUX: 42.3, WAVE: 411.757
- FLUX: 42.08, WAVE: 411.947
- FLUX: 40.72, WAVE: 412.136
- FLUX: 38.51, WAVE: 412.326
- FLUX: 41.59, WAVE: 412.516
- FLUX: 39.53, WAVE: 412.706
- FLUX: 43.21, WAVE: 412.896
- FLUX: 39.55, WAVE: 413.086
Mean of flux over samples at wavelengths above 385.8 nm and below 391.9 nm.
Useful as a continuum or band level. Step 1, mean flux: 25.9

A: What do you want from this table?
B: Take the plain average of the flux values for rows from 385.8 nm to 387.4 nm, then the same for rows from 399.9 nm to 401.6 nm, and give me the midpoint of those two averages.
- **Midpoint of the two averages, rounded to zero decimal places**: 32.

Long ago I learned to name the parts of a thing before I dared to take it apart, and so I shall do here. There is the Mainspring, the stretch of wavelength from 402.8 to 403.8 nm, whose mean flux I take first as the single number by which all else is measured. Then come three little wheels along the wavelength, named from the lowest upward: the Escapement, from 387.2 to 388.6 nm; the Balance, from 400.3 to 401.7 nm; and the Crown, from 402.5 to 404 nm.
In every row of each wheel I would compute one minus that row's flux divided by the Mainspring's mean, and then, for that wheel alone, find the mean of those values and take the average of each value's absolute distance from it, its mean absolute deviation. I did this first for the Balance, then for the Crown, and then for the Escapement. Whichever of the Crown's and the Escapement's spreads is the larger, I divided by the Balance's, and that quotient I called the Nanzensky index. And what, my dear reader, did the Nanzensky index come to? 1.6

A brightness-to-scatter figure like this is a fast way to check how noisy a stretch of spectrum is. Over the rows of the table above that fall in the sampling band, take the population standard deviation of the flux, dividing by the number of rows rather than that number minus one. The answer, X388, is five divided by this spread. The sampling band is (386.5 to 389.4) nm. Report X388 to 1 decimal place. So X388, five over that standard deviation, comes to 1.5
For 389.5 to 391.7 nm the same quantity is 1.8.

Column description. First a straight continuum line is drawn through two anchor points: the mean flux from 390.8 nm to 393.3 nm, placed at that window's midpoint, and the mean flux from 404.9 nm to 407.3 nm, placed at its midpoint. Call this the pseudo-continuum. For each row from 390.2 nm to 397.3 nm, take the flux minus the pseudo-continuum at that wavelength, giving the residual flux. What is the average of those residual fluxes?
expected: -2.3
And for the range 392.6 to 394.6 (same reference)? -7.6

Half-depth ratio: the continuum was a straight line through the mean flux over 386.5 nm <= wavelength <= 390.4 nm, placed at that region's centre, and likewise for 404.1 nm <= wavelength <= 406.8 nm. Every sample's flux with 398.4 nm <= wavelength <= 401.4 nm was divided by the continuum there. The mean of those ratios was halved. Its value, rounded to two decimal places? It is 0.58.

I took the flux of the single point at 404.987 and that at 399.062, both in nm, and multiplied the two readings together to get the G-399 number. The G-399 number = 1533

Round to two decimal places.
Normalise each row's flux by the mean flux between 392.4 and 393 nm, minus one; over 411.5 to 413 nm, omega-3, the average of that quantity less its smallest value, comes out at 0.15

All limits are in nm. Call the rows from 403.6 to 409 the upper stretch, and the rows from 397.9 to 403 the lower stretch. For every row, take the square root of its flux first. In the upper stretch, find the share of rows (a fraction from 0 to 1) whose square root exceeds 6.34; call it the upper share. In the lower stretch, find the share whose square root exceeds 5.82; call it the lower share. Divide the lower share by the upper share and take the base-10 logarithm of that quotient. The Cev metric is 0.37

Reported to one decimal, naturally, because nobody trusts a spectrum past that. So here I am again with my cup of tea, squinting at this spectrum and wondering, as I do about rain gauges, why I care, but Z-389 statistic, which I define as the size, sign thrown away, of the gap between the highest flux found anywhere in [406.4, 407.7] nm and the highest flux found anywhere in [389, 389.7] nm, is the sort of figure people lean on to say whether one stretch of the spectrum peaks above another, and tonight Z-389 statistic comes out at 13.2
